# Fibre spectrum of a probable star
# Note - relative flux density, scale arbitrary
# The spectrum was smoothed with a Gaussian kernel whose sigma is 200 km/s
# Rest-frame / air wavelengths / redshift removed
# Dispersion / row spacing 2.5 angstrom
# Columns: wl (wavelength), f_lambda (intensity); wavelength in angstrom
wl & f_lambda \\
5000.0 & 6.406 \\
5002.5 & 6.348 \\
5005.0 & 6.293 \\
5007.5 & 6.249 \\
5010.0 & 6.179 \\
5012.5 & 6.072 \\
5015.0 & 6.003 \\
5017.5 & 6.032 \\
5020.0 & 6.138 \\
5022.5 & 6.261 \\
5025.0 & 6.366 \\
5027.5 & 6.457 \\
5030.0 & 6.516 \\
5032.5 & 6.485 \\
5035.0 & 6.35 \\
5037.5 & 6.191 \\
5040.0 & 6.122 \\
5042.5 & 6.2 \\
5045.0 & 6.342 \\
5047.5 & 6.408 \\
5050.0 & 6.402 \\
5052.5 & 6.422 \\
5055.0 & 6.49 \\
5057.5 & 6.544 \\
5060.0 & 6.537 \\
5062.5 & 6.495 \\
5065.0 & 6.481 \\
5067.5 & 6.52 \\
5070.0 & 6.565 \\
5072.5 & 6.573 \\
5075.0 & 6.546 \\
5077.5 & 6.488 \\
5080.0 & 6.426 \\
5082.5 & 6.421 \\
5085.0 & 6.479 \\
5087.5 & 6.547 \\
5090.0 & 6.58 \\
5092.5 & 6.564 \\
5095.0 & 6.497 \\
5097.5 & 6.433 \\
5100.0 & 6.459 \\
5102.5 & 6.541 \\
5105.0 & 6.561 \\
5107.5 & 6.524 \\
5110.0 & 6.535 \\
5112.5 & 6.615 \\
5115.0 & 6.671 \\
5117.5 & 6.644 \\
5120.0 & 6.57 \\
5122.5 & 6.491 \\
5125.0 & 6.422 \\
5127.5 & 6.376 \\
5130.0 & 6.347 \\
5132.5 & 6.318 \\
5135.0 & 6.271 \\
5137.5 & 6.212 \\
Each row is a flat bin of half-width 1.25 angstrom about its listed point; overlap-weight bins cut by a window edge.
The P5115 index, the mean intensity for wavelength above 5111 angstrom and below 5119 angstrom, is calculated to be 6.64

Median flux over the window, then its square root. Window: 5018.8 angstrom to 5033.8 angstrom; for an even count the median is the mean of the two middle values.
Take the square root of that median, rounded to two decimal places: 2.53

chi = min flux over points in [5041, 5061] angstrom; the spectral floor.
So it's 6.2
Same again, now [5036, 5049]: 6.122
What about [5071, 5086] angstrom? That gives 6.421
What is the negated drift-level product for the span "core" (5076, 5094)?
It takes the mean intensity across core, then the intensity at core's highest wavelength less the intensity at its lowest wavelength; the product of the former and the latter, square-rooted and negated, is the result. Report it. -0.7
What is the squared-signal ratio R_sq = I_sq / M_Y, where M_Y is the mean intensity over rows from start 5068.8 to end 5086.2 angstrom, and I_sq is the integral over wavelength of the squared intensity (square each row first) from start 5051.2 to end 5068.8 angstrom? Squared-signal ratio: 114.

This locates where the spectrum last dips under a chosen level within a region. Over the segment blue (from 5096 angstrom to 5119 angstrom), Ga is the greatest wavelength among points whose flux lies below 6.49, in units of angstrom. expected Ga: 5100.0 angstrom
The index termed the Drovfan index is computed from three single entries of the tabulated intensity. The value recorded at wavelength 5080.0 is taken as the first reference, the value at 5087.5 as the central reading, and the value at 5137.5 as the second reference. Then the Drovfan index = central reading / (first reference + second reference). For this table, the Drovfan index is 0.518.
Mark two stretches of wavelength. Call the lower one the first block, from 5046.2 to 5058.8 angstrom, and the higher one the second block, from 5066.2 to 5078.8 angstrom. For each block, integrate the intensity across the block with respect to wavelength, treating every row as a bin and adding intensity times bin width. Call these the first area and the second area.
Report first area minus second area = -1.1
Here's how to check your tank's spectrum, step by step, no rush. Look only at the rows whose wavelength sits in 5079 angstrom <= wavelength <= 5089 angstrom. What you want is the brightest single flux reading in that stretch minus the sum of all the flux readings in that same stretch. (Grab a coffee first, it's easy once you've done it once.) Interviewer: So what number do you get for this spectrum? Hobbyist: -19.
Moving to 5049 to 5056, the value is -13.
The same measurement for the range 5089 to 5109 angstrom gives -46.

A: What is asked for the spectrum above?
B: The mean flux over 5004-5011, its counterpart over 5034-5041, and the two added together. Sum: 12.5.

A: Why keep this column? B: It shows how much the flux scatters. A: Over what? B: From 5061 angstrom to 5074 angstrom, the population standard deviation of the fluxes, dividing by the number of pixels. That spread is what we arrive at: 0.037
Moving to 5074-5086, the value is 0.046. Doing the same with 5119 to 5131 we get 0.081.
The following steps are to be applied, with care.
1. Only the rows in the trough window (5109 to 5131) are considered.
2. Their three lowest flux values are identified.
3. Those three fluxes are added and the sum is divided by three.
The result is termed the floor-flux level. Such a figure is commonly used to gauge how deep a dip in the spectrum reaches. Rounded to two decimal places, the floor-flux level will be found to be 6.38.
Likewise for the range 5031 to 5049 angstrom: 6.17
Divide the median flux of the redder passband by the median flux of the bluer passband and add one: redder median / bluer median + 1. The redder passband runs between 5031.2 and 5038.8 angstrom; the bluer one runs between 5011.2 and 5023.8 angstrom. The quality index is 2.046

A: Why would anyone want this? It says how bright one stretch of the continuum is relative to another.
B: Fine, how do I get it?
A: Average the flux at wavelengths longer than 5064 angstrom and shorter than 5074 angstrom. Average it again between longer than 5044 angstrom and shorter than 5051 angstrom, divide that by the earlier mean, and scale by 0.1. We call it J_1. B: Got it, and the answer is 0.0977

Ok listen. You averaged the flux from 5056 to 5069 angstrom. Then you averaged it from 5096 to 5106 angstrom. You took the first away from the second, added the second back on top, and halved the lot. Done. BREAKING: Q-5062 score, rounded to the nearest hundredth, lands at 3.24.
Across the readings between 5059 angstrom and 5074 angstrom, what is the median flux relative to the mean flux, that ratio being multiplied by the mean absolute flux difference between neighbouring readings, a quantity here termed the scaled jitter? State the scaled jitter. 0.030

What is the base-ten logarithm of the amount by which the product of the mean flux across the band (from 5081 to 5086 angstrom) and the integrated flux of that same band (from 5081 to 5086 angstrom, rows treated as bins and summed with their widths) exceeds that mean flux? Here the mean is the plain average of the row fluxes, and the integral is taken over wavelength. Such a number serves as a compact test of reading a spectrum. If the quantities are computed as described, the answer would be 2.30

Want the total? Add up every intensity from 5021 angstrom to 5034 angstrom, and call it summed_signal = 32.1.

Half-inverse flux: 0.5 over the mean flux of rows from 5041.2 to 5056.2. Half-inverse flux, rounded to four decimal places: 0.0784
